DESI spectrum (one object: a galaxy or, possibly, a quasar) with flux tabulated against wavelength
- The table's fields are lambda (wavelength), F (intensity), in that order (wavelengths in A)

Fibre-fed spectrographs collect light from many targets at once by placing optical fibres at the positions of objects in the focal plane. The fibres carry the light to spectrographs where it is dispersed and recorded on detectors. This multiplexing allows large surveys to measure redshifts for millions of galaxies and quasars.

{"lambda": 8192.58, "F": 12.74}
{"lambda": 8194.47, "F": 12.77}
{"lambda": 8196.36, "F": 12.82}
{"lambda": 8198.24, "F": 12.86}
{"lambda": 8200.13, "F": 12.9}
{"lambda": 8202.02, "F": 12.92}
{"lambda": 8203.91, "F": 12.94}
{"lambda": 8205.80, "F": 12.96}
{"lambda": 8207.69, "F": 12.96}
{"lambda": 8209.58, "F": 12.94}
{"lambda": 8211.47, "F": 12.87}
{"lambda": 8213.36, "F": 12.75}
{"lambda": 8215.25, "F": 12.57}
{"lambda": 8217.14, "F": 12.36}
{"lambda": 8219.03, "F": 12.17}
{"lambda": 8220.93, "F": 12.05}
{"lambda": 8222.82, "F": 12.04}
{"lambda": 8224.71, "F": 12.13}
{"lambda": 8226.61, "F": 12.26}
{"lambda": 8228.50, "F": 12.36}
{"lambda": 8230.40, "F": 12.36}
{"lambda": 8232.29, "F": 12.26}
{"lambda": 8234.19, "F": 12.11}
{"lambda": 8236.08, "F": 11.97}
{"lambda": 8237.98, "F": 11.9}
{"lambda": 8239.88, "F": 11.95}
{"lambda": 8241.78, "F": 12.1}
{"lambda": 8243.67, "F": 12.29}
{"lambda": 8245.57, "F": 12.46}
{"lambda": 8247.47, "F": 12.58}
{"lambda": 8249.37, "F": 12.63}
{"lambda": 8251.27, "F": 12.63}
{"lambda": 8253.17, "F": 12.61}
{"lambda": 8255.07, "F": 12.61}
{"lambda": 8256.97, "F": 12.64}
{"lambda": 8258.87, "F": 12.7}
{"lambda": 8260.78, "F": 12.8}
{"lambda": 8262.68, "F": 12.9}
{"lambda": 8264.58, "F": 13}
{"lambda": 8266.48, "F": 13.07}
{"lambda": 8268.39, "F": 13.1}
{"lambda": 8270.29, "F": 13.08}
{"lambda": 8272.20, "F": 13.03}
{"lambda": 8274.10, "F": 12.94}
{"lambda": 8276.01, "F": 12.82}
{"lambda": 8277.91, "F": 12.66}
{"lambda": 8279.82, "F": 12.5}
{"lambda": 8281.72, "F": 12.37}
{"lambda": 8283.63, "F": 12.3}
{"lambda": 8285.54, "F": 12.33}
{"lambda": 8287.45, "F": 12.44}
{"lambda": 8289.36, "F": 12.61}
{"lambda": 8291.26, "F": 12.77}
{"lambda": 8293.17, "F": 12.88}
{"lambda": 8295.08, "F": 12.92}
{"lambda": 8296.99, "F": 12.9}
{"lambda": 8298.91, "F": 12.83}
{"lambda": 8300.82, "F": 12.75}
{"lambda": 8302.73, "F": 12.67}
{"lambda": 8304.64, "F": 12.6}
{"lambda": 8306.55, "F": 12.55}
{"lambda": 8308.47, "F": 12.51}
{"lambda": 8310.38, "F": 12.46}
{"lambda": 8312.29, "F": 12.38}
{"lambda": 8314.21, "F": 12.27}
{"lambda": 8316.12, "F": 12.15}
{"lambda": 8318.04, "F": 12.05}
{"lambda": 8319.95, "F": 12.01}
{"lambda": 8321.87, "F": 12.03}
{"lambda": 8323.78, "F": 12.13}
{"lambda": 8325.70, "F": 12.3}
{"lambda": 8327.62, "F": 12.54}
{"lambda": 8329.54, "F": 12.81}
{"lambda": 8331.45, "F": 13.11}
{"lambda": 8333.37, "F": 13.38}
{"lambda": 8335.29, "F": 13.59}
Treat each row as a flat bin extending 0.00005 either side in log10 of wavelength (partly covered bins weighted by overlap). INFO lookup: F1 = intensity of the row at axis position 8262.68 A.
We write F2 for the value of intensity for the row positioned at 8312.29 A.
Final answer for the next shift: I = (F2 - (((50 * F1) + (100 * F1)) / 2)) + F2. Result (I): -943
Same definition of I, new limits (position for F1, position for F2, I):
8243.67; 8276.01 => -896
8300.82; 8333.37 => -929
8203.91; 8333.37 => -944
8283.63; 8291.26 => -897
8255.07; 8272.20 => -920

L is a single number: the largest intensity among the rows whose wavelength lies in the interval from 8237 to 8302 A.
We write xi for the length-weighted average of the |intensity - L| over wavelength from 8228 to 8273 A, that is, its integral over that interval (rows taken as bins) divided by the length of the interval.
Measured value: 0.6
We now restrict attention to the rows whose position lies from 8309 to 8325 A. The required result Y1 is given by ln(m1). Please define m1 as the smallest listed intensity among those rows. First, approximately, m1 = 12.01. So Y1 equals 2.486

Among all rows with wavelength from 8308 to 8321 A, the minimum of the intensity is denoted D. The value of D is 12.01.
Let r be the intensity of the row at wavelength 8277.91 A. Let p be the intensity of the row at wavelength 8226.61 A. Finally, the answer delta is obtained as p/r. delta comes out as 0.97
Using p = 12.26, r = 12.66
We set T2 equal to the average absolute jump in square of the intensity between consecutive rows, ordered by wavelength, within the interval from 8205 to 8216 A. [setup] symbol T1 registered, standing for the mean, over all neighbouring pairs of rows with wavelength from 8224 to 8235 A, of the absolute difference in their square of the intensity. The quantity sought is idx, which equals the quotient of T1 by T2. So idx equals 1.2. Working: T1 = 2.4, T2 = 2.0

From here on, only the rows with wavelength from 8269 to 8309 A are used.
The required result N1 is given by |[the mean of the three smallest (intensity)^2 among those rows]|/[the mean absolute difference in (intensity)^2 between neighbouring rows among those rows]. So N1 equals 66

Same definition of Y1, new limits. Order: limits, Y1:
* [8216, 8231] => 2.488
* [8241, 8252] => 2.493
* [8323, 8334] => 2.496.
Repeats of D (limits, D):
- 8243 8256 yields 12.29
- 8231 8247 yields 11.9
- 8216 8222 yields 12.05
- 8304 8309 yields 12.51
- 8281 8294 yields 12.3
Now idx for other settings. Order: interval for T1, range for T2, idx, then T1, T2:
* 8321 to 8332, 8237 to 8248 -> 1.6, 5.4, 3.3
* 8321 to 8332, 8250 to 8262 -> 5.1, 5.4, 1.1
